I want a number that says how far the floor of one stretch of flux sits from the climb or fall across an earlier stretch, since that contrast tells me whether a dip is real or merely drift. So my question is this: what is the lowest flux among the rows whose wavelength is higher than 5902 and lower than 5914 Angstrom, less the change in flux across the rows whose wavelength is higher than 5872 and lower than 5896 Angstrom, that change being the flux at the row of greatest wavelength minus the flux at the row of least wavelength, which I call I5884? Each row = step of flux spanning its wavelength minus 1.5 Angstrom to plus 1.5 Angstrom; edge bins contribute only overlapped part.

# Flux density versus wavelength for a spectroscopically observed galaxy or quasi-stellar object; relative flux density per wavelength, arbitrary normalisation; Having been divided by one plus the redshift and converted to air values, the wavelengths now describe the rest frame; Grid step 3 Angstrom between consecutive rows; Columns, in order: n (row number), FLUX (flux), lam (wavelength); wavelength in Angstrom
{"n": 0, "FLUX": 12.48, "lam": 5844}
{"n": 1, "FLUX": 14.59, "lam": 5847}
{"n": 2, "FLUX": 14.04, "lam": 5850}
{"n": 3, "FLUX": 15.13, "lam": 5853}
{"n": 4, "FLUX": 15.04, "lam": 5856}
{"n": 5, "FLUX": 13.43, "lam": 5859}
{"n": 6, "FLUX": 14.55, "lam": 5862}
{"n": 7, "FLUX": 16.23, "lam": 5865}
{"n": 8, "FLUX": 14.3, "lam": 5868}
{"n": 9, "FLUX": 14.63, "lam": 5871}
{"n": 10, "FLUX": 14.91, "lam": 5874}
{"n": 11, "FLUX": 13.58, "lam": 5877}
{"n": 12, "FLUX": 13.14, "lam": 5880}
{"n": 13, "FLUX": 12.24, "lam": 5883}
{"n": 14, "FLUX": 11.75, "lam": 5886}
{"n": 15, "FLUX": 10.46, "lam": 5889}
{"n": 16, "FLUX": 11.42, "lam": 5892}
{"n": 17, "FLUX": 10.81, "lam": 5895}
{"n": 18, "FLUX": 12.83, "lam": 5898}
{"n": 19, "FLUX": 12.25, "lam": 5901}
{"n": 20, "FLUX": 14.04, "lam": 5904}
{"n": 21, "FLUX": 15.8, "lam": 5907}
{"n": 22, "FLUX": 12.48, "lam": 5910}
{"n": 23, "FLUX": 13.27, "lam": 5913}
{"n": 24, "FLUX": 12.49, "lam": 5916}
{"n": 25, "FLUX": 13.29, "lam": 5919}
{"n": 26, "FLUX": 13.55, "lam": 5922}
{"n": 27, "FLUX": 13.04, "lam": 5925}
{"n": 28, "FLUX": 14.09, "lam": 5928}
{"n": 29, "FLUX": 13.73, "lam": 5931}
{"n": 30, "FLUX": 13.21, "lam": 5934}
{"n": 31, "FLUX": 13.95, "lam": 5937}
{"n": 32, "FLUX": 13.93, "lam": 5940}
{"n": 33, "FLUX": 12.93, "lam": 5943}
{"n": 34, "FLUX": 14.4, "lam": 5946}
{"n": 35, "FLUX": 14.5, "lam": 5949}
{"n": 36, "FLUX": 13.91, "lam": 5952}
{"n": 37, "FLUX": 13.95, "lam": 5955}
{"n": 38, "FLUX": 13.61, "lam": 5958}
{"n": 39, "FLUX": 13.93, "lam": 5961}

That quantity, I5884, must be 16.6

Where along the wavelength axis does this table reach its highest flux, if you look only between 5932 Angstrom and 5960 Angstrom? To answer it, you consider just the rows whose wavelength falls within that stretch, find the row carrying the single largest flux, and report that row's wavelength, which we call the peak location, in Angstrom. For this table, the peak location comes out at 5949 Angstrom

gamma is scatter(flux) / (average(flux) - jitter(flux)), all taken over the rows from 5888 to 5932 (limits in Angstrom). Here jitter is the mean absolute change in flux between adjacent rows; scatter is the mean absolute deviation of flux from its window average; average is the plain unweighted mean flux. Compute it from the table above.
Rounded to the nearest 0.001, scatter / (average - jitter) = 0.086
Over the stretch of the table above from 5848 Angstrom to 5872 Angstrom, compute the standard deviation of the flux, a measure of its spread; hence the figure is 0.8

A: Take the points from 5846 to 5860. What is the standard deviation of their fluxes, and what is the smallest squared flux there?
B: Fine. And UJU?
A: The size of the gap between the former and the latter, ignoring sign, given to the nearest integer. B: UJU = 180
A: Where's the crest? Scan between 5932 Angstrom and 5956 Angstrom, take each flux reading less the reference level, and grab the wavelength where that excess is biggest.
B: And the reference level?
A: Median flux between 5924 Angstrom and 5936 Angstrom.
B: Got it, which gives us 5949 Angstrom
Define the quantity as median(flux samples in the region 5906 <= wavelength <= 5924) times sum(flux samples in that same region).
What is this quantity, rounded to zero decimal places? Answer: 1074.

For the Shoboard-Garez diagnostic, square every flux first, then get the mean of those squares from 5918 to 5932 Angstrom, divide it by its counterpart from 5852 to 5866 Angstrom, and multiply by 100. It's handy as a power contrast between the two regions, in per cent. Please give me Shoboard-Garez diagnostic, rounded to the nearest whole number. 83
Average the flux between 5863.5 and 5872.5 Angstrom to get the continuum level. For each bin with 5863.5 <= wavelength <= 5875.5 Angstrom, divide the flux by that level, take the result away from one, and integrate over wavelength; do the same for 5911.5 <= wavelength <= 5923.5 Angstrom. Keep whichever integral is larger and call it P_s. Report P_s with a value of 1.5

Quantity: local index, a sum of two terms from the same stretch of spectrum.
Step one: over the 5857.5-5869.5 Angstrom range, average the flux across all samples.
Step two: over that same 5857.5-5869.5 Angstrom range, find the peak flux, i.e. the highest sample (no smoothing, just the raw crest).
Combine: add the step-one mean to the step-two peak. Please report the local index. 30.9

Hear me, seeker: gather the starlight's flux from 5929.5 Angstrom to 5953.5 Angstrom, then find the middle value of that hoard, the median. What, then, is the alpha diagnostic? 13.9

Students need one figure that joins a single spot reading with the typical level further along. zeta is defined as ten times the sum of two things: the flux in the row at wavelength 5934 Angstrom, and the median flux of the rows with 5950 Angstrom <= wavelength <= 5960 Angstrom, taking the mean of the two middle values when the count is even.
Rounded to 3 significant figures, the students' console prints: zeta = 271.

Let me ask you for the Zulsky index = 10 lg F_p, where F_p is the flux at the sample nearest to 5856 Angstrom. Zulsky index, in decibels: 11.8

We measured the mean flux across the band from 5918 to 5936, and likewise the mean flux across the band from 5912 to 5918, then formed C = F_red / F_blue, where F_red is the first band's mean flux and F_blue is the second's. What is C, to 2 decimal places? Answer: 1.05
